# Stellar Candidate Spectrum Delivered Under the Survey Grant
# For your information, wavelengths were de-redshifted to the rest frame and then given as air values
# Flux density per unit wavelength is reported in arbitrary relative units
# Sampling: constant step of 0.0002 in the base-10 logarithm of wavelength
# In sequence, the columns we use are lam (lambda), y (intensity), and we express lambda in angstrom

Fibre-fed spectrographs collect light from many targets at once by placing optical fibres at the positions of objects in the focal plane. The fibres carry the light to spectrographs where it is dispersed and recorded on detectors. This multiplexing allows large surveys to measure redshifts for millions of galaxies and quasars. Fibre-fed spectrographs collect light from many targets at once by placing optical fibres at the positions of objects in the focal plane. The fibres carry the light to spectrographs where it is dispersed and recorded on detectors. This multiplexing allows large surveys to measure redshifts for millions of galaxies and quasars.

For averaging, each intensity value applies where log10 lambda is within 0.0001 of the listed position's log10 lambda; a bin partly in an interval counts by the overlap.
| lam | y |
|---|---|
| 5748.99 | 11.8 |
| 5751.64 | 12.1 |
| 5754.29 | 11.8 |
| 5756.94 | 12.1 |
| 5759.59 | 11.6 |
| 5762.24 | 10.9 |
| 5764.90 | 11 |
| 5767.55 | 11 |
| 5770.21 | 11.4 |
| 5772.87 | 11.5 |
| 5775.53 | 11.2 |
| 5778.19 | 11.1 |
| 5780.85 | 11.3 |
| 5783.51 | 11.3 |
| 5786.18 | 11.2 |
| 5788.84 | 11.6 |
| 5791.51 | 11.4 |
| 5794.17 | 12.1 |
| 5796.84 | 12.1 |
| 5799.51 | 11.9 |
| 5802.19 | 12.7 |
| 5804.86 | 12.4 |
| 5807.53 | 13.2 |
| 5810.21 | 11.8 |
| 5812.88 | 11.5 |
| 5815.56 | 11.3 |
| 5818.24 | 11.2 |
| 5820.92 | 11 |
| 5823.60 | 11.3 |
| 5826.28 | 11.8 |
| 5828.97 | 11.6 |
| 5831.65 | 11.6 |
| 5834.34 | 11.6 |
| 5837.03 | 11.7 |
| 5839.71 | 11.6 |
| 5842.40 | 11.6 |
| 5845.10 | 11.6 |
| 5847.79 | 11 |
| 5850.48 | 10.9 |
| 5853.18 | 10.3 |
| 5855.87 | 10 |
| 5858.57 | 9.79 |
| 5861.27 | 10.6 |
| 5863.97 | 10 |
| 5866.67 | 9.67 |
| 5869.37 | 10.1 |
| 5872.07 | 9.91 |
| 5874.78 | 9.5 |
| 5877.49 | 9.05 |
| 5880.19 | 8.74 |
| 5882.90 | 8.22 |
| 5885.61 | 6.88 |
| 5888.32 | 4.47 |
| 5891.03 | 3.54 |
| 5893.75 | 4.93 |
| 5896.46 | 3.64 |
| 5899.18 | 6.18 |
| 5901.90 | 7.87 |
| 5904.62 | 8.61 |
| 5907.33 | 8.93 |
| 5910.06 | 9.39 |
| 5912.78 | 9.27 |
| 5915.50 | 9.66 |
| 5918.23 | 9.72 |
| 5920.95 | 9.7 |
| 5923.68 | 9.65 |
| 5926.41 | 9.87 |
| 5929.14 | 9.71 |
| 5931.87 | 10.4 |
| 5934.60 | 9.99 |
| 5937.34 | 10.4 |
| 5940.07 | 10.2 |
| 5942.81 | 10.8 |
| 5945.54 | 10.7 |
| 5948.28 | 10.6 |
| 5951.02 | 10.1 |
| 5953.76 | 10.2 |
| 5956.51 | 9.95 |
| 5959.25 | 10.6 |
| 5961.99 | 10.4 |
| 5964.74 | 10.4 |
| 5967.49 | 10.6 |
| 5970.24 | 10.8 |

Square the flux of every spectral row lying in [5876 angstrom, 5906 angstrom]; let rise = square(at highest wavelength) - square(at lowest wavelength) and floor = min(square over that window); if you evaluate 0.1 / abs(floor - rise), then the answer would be 0.0049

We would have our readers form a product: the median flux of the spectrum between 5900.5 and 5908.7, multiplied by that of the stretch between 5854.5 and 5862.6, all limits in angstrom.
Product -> 86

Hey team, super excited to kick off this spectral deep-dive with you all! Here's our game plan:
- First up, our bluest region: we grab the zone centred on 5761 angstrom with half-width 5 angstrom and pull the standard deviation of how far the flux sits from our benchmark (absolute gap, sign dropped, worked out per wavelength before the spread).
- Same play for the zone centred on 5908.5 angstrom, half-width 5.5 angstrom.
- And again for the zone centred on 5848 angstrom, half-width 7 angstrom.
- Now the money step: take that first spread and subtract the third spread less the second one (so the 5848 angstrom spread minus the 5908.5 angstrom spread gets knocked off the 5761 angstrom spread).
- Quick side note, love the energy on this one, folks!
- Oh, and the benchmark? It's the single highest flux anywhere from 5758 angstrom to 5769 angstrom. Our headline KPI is 0.1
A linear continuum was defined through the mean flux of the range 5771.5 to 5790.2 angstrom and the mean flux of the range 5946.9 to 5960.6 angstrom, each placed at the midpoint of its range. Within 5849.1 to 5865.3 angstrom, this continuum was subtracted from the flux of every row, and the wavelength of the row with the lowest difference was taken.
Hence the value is 5858.57 angstrom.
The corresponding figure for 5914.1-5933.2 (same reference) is 5915.50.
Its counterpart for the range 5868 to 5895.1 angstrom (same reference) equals 5891.03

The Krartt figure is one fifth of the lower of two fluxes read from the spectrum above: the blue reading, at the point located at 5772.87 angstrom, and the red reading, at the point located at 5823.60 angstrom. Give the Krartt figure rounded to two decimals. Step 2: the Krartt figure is 2.26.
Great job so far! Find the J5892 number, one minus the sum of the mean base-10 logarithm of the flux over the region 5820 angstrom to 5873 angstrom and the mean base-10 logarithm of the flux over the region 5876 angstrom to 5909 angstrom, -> -0.84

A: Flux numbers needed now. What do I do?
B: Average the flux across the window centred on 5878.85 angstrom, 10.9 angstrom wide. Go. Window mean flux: 8.9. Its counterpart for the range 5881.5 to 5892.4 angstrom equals 5.8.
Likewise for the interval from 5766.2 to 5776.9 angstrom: 11.3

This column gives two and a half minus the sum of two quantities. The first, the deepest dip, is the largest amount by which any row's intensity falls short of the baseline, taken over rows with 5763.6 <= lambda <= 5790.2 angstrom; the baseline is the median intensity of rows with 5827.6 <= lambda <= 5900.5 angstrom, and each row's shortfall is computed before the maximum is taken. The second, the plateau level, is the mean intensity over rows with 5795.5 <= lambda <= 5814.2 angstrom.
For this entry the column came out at -8.7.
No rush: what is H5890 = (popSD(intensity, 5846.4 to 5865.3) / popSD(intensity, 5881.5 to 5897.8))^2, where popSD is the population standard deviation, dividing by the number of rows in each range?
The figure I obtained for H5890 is 0.1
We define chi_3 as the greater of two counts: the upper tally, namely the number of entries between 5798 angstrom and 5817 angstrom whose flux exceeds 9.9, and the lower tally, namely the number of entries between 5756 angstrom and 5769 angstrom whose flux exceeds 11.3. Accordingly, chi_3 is 7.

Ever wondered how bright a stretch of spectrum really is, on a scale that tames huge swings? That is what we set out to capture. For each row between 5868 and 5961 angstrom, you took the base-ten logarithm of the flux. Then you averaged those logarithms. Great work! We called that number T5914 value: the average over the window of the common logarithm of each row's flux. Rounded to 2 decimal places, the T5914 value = 0.93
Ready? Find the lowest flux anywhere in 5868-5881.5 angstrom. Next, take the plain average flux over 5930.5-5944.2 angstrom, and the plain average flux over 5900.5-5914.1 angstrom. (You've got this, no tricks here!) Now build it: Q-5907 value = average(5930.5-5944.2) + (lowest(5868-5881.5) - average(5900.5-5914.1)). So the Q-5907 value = 10.3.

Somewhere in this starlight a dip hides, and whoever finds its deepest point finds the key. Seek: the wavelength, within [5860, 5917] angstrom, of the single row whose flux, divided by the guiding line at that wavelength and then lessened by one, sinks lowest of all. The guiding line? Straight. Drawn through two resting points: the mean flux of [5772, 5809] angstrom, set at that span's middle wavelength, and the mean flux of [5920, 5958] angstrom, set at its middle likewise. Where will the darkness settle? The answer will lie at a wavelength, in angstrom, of 5891.03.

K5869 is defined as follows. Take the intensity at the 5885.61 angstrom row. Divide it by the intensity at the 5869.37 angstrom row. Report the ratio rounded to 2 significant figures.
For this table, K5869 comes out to 0.68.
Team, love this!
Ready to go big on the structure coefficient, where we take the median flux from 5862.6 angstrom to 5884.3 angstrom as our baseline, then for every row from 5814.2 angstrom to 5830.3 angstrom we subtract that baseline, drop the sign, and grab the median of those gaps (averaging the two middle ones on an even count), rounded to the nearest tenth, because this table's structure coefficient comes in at 1.7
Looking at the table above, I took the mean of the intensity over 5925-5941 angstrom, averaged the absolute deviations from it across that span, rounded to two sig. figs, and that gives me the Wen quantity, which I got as 0.24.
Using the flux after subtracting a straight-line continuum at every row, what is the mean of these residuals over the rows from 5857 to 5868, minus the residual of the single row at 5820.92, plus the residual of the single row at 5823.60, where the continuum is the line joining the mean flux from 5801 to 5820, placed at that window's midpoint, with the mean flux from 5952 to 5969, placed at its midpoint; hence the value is -1.1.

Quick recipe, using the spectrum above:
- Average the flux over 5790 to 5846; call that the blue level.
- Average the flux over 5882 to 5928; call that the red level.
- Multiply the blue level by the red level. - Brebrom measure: 90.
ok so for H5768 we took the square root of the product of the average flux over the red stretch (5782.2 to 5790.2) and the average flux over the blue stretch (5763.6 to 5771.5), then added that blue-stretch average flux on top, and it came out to 22.4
